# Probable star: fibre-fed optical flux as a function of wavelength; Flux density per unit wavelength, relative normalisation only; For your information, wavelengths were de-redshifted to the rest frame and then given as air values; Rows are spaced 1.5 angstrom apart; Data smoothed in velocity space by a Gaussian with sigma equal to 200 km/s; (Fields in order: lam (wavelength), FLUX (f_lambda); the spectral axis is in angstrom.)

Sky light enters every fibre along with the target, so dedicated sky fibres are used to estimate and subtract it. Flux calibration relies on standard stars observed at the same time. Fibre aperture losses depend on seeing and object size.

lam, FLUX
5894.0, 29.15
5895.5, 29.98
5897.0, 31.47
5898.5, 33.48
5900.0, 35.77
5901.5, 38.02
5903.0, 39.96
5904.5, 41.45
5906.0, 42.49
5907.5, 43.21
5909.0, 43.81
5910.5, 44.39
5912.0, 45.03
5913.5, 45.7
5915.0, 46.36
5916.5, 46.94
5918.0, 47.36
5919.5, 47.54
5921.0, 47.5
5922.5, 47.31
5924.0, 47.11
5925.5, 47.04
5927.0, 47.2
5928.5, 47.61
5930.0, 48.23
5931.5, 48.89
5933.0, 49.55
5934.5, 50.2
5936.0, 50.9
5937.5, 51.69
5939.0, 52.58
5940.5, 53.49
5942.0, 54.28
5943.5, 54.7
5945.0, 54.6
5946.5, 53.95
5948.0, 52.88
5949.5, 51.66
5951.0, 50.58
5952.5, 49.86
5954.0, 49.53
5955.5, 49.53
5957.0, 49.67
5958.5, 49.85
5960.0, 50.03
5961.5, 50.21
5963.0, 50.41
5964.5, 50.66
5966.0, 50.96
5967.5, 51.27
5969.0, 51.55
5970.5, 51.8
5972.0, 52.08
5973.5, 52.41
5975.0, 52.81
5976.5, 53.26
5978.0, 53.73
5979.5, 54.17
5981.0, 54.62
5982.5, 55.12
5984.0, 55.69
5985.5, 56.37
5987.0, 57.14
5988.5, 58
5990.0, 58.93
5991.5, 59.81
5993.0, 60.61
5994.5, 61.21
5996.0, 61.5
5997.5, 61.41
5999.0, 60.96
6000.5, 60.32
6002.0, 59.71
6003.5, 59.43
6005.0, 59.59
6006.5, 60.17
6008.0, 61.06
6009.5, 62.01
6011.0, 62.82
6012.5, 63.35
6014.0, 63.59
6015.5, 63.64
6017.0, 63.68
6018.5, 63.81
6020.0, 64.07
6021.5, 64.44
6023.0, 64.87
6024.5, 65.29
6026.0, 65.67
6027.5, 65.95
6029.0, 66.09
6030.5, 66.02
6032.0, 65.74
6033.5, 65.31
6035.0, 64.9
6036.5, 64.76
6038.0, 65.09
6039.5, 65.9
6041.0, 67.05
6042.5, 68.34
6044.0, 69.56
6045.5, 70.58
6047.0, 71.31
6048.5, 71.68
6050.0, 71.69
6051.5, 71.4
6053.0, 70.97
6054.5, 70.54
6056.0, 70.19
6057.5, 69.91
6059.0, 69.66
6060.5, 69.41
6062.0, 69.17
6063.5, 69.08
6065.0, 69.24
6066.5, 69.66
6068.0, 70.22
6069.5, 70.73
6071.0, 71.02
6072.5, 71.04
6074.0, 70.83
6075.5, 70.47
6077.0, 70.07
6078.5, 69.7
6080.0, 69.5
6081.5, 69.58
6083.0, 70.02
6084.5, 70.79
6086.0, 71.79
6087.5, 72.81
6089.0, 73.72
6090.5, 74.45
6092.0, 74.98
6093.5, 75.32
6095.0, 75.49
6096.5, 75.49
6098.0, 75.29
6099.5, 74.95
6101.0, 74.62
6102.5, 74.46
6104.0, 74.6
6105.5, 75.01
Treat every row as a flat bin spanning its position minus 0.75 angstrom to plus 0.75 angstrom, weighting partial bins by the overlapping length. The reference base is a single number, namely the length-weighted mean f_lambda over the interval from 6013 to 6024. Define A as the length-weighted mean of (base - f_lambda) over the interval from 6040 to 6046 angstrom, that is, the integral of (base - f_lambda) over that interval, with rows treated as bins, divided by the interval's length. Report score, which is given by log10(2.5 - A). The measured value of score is 0.9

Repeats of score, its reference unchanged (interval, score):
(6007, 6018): 0.1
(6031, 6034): 0.6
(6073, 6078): 1.0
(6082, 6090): 1.0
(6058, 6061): 0.9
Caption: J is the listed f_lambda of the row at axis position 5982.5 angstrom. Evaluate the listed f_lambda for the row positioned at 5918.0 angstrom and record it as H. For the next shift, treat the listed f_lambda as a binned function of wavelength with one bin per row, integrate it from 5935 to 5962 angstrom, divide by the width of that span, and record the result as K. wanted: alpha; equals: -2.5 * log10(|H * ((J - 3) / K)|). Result -4.2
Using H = 47.36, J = 55.12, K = 51.7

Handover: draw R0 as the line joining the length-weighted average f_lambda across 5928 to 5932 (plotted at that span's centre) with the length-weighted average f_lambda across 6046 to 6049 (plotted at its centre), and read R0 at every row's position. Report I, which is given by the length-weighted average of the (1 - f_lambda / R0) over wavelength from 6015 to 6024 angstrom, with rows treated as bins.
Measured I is 0.027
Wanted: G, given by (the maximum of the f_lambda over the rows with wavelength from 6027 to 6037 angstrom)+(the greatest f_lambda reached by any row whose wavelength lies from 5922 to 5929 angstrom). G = 114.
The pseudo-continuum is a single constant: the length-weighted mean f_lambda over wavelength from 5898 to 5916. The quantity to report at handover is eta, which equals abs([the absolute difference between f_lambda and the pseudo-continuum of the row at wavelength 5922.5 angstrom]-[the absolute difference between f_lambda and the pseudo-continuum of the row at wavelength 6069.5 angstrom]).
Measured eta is 23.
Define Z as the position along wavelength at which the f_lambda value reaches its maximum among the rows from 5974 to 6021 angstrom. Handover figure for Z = 6020.0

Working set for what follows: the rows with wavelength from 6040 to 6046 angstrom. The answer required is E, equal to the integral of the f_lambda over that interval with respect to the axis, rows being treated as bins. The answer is 412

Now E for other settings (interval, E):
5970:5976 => 314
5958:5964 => 301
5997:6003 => 363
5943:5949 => 323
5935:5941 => 312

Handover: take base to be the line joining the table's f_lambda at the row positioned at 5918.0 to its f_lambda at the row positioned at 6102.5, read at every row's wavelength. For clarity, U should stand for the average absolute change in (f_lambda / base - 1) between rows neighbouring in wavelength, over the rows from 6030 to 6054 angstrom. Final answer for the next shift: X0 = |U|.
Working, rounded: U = 0.0088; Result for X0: 0.0088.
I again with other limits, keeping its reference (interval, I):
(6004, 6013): 0.037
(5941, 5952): -0.033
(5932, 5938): -0.025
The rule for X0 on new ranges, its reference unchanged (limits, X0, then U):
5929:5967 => 0.0095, 0.0095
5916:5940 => 0.0072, 0.0072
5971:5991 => 0.0063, 0.0063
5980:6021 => 0.0072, 0.0072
